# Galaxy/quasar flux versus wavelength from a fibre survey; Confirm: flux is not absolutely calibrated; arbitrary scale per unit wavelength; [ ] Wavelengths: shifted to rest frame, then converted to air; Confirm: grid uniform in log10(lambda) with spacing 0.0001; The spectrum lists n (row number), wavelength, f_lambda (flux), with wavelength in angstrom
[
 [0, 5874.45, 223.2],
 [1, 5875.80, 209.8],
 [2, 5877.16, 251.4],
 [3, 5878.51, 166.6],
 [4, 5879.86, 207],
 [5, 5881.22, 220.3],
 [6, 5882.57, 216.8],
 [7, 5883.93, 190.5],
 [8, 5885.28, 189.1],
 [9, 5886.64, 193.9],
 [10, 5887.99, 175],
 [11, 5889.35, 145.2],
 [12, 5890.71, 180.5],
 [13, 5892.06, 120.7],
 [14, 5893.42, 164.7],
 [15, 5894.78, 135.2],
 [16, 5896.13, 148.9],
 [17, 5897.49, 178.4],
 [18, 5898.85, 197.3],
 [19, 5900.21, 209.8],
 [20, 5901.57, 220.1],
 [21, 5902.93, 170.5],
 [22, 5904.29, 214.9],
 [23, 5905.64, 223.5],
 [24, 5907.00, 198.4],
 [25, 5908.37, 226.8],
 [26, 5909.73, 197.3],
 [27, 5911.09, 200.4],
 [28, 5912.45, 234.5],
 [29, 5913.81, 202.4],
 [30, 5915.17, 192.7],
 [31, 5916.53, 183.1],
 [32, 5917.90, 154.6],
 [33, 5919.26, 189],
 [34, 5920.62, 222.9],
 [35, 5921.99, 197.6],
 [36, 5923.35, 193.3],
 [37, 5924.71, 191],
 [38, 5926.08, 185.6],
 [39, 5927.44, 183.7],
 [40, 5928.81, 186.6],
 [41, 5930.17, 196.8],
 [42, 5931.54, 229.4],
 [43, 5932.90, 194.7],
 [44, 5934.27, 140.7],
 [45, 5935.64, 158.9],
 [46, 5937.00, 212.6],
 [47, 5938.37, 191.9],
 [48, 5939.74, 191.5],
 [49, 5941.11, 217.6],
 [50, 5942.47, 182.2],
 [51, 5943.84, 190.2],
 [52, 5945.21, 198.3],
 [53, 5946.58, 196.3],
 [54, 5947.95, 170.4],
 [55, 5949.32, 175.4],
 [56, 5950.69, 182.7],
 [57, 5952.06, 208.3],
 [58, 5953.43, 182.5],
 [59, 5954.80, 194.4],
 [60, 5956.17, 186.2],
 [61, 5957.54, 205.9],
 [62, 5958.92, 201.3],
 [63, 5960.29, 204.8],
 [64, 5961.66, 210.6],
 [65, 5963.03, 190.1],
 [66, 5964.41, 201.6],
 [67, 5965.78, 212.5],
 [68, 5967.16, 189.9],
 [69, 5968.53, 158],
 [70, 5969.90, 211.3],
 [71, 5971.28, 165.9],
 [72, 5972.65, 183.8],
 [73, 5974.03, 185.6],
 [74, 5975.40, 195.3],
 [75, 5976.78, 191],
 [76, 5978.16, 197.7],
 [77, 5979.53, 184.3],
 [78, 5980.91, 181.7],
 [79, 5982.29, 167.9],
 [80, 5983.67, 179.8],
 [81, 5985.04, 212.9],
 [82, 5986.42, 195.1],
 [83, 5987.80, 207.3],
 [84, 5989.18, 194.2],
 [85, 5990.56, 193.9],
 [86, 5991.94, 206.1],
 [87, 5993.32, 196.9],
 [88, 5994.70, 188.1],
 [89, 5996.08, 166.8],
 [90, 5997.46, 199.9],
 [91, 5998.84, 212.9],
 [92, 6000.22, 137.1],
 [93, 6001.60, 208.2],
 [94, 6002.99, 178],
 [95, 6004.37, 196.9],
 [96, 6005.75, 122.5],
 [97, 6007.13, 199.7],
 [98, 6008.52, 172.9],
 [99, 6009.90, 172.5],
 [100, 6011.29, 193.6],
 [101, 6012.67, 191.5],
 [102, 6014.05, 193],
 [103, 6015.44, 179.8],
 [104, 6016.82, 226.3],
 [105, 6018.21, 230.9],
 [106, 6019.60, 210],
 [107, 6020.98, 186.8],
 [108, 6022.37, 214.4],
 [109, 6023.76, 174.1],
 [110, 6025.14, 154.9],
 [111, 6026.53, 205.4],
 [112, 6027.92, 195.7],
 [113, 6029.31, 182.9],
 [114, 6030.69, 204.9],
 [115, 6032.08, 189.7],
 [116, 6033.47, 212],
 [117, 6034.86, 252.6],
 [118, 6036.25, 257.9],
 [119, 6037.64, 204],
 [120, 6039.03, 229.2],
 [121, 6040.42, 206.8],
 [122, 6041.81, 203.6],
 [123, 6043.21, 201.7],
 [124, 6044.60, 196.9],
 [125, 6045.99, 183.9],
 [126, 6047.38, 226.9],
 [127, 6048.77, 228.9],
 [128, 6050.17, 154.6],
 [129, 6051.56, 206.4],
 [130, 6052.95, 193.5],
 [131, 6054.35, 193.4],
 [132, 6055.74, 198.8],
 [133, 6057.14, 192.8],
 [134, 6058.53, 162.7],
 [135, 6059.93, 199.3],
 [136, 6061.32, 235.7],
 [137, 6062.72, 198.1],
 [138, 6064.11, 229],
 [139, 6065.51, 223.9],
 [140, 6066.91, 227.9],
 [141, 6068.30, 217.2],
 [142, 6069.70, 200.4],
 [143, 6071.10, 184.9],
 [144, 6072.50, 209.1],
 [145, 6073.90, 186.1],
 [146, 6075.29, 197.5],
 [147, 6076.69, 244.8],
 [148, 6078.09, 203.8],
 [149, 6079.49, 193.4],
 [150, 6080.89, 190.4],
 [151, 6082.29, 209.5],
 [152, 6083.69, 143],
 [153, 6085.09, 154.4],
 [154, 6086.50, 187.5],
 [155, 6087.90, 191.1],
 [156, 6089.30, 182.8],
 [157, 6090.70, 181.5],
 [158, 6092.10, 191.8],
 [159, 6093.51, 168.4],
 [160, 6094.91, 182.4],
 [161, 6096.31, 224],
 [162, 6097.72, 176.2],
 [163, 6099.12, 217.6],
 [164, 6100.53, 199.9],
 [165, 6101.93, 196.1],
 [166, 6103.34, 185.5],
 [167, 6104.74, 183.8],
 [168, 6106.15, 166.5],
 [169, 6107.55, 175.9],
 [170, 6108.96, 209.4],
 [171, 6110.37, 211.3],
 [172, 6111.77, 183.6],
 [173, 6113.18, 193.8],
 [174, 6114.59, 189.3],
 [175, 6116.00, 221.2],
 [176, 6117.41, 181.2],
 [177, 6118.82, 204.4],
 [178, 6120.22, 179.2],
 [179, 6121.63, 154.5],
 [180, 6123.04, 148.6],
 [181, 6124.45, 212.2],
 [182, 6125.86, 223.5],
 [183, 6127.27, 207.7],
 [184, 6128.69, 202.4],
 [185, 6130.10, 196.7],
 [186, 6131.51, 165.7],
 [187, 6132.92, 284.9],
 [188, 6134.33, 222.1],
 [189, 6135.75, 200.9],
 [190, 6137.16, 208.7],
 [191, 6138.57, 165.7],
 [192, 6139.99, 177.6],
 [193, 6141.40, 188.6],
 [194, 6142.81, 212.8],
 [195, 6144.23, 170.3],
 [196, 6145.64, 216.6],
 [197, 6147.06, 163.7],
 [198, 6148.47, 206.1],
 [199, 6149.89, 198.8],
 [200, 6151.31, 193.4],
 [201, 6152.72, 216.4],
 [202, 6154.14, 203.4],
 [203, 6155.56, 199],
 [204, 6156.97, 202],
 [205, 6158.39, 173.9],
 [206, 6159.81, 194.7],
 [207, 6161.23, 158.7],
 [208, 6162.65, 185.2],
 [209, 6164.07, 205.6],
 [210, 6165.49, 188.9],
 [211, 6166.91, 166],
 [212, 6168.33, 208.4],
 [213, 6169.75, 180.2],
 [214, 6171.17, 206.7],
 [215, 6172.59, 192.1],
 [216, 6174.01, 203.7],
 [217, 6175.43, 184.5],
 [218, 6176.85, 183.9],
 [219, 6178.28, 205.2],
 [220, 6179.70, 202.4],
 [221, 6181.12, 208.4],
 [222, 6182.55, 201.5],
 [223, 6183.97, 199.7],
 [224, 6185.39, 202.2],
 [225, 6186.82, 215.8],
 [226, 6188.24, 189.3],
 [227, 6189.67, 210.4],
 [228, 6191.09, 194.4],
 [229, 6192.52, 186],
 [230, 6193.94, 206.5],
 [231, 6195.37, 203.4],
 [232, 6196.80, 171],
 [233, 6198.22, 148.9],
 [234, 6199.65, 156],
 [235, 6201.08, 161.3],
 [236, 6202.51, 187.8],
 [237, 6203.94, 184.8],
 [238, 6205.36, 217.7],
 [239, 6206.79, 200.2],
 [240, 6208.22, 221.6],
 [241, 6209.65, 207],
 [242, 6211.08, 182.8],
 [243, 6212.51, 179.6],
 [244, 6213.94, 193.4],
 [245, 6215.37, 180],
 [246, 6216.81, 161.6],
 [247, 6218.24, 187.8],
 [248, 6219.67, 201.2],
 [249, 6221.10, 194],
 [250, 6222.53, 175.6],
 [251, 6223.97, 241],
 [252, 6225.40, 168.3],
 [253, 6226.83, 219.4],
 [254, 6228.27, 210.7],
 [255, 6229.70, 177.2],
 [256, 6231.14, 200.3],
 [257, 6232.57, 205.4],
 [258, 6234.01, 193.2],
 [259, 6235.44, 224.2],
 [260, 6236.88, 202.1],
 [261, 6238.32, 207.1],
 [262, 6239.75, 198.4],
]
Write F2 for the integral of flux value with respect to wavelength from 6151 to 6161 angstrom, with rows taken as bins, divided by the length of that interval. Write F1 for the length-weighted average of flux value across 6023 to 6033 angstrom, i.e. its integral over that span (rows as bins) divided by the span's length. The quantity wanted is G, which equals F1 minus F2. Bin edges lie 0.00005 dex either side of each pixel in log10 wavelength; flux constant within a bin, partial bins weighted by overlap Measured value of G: -8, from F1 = 188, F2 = 196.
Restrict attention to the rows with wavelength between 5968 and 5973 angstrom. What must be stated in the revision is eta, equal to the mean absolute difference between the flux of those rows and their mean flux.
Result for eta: 17.8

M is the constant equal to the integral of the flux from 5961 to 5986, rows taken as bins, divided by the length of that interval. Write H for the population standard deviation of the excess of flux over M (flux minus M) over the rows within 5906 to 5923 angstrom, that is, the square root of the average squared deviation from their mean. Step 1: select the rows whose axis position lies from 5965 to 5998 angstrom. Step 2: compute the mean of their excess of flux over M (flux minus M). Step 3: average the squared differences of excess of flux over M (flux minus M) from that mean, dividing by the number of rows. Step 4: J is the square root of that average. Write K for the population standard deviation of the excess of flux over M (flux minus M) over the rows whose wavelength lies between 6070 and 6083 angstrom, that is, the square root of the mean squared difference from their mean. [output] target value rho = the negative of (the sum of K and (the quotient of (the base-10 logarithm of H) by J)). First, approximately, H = 20.4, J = 15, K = 17.4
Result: -17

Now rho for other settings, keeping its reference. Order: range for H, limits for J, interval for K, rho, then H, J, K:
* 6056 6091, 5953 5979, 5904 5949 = -21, 23.7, 14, 20.5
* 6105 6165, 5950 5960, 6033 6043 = -22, 24.1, 10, 21.5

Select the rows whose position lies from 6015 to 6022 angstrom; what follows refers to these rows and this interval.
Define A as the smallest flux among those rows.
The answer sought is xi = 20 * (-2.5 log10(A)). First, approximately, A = 179.8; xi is -113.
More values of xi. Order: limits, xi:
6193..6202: -109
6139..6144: -112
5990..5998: -111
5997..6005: -107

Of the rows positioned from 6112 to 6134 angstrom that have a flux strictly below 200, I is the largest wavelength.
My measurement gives 6131.51 angstrom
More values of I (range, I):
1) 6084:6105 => 6104.74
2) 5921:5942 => 5939.74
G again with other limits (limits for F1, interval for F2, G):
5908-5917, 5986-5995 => 8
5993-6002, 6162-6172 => -5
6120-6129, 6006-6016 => 6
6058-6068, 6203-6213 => 13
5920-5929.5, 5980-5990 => 3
